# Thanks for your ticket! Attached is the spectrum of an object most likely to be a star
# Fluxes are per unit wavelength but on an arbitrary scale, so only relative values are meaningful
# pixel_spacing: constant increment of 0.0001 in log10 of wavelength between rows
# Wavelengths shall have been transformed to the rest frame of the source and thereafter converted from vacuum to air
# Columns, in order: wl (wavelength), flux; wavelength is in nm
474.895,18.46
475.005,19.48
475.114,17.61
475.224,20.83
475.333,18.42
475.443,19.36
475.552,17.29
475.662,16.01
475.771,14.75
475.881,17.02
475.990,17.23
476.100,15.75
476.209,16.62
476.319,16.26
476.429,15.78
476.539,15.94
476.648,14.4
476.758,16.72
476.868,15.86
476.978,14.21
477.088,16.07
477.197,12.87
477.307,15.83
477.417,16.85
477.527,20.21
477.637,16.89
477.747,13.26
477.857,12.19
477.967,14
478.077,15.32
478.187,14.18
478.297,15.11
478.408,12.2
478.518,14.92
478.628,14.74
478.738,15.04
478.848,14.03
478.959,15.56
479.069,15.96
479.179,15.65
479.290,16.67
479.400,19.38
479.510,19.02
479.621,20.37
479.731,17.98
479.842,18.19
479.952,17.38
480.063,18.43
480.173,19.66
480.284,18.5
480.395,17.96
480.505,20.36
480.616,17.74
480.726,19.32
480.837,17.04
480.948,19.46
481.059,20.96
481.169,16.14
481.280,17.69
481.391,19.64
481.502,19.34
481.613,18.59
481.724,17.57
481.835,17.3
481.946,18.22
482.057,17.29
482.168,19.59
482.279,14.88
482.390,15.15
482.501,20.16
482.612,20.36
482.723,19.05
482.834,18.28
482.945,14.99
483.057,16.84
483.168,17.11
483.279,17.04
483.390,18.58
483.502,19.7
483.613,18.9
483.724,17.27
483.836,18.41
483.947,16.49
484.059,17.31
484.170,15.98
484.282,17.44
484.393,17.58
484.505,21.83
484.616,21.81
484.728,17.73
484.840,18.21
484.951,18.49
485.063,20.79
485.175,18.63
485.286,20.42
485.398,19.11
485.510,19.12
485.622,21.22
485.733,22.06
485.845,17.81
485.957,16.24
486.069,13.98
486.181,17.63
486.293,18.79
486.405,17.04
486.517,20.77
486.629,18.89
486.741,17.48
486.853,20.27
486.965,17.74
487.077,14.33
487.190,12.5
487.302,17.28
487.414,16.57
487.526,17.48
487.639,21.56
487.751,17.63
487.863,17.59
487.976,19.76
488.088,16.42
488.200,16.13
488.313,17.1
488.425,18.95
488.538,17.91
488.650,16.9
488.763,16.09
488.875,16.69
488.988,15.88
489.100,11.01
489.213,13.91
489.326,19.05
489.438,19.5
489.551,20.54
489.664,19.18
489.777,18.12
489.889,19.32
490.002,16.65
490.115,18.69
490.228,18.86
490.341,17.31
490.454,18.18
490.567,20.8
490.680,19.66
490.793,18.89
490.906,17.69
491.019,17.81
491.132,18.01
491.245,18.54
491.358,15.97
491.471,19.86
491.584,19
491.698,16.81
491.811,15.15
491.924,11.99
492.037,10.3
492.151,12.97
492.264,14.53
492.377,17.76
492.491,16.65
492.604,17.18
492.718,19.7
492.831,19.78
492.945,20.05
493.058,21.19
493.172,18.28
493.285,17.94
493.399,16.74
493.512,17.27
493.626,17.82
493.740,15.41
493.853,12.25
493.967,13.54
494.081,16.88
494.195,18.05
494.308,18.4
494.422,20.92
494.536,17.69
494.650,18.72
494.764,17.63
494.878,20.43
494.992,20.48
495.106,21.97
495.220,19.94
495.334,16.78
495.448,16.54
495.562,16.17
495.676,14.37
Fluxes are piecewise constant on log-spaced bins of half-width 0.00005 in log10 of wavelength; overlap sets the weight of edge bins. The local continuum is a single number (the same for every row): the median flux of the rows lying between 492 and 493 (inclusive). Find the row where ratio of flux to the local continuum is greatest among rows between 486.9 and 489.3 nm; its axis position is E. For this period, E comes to 487.639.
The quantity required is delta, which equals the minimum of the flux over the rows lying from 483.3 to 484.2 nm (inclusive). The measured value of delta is 15.98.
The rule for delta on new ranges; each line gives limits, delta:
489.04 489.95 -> 11.01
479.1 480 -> 15.65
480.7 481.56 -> 16.14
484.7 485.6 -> 17.73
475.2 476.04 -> 14.75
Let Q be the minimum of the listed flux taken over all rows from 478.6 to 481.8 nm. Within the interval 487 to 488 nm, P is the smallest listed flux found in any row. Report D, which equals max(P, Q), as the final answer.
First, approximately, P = 12.5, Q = 14.03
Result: 14.0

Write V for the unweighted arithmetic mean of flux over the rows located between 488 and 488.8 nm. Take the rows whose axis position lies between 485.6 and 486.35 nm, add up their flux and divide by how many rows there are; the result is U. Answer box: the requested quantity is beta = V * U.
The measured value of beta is 312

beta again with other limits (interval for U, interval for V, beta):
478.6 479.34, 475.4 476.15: 258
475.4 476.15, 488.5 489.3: 260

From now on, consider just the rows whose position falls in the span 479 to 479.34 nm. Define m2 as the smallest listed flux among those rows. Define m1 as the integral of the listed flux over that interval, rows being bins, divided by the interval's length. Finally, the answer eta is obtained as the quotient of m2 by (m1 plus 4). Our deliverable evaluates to 0.78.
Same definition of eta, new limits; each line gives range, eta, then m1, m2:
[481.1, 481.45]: 0.73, 18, 16.14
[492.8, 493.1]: 0.81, 20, 19.78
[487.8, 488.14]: 0.75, 18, 16.42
